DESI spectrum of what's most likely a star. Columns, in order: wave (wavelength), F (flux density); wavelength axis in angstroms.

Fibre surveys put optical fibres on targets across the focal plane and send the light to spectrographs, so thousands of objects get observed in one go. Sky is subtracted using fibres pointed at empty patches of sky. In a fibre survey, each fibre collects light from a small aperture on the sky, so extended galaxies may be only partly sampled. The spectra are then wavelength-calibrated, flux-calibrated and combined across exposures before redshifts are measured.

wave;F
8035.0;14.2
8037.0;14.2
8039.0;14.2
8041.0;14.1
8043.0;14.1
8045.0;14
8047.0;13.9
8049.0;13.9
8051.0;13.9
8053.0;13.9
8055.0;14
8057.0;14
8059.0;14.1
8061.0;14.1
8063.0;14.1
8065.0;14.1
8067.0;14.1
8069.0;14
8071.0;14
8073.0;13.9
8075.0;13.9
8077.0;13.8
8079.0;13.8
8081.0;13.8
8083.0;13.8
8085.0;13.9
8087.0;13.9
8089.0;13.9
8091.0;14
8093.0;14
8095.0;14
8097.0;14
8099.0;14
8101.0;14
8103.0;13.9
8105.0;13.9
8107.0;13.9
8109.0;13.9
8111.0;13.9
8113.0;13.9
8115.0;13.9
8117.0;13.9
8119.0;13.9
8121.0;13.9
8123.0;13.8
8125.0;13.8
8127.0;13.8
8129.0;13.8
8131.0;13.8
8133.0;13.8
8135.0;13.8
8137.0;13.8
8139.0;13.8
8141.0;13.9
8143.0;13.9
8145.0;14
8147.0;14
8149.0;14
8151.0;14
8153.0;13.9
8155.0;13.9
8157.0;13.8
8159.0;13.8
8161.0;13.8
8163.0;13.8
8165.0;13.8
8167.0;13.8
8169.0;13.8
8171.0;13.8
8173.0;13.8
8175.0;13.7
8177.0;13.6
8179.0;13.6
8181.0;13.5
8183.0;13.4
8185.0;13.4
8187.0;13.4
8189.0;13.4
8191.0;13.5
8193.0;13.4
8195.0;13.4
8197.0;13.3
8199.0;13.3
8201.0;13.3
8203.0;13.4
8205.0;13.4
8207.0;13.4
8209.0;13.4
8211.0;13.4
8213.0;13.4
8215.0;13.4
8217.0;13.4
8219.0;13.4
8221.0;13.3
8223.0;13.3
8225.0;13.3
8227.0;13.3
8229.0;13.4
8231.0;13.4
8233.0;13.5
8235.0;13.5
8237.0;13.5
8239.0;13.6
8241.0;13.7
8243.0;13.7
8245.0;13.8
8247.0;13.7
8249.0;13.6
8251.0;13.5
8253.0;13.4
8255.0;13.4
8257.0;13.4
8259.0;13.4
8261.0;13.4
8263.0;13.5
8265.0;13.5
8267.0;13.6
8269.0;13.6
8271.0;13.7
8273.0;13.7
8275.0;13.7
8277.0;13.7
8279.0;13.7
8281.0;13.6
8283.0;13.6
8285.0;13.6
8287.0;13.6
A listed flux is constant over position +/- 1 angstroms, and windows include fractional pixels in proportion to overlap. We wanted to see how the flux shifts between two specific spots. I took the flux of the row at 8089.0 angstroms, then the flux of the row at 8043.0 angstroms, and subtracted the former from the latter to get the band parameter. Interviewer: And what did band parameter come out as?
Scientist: 0.20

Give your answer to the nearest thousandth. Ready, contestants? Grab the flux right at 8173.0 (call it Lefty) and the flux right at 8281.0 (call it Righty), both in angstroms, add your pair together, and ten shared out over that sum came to 0.365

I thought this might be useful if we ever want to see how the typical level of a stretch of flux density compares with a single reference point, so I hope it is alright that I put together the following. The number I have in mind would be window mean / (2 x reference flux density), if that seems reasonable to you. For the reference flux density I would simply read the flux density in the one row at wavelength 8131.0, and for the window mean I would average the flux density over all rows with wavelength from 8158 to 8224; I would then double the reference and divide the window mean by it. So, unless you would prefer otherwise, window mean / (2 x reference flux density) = 0.489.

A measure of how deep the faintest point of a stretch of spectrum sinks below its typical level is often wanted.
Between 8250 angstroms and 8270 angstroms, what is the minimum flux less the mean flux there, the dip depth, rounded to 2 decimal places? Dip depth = -0.07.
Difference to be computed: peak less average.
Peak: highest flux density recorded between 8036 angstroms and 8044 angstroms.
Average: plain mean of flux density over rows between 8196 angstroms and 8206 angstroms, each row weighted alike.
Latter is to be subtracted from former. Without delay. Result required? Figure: 0.86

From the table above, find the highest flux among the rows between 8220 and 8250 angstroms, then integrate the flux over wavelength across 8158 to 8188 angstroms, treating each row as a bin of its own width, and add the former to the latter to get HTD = 424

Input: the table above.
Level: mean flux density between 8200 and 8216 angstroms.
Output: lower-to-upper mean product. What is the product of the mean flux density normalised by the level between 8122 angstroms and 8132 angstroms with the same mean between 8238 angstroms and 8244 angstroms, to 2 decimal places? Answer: 1.05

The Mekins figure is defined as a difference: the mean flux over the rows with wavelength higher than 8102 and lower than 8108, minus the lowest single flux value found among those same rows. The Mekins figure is 0.000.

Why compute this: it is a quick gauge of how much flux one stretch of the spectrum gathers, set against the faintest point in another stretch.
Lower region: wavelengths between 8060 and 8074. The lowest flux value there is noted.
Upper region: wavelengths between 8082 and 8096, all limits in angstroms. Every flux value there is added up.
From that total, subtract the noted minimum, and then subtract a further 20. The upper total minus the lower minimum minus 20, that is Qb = 63.6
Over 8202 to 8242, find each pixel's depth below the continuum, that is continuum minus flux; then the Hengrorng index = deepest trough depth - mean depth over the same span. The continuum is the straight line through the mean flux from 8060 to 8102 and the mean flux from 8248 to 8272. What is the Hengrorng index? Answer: 0.123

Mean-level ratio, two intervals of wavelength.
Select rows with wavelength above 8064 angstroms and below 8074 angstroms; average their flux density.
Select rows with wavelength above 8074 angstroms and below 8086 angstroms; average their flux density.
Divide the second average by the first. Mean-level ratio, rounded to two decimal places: 0.99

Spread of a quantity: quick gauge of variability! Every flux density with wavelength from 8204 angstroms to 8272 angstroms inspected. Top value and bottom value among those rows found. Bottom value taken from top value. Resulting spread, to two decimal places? 0.50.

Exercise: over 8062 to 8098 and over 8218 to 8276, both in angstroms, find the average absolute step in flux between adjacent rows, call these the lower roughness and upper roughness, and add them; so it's 0.076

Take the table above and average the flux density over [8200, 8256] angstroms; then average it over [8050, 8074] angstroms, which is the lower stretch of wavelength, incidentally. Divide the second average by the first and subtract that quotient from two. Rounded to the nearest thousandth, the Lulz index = 0.958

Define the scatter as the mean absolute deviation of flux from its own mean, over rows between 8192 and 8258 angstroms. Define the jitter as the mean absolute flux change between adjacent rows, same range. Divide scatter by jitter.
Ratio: 2.71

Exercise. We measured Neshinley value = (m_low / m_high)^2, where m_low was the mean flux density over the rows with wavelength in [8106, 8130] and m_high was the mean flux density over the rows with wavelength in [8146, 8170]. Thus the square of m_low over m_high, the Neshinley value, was 1.00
